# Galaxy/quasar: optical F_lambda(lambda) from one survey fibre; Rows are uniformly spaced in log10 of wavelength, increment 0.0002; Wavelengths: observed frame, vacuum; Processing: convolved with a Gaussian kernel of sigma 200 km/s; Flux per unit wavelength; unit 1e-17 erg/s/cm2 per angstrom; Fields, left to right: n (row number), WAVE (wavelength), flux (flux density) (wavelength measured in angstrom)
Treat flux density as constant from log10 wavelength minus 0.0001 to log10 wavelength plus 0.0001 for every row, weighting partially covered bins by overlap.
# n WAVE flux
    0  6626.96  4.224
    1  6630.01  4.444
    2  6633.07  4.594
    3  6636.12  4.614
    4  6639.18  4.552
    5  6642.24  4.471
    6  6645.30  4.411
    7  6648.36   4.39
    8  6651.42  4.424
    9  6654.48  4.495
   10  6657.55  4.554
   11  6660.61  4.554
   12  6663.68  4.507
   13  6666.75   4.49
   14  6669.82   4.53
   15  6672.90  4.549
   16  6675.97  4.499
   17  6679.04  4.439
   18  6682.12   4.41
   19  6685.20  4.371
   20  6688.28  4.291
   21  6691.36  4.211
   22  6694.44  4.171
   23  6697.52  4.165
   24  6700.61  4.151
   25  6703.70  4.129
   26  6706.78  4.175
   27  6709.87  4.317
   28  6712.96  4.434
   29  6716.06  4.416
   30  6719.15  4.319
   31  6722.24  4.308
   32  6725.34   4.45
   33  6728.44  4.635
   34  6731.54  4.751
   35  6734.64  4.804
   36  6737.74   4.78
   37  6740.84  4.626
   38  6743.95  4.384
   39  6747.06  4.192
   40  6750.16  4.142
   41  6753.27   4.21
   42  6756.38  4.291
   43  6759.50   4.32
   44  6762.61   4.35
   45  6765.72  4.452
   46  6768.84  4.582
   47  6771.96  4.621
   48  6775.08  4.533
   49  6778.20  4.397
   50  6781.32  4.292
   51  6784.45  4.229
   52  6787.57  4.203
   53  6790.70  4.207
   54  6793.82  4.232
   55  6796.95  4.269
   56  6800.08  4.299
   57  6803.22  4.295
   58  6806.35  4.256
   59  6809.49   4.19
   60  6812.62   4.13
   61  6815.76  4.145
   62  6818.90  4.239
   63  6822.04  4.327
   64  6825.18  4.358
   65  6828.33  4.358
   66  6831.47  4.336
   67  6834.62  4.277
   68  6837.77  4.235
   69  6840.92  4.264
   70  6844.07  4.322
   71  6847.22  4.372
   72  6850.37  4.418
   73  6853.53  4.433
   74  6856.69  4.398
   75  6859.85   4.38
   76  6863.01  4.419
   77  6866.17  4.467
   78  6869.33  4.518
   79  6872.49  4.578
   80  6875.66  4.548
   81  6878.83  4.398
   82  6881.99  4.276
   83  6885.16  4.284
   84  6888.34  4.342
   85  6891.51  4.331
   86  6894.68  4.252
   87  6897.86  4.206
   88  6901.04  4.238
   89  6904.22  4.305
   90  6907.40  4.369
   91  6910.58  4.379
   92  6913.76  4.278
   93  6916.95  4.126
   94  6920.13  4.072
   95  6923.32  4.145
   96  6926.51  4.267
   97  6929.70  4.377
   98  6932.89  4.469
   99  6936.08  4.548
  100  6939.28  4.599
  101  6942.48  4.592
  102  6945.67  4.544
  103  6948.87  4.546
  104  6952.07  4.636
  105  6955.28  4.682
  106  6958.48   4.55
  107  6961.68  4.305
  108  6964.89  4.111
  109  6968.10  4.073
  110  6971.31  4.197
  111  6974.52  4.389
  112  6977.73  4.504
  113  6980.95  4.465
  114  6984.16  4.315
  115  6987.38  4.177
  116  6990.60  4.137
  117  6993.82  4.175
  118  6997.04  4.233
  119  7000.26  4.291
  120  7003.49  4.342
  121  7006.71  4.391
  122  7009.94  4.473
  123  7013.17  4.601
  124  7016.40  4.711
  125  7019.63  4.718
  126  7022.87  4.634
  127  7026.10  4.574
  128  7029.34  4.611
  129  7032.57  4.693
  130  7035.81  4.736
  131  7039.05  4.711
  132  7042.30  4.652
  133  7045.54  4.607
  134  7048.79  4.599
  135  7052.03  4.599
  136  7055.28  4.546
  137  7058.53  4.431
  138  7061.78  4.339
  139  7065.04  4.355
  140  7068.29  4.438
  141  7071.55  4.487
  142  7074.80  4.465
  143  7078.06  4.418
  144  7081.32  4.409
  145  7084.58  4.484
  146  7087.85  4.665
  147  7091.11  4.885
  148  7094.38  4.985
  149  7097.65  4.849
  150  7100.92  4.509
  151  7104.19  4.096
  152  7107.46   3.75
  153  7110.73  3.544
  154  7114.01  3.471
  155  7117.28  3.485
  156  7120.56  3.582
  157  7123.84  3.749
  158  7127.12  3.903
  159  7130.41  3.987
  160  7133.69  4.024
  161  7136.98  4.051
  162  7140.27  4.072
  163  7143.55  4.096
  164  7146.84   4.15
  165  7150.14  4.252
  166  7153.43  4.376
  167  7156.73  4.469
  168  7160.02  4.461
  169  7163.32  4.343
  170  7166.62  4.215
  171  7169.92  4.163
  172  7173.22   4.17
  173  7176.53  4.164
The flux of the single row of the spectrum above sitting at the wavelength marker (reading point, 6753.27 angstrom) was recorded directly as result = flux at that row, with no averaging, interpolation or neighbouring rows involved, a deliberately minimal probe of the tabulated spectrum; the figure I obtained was 4.21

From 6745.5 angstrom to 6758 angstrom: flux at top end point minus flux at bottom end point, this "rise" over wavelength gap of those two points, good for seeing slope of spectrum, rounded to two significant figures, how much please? 0.011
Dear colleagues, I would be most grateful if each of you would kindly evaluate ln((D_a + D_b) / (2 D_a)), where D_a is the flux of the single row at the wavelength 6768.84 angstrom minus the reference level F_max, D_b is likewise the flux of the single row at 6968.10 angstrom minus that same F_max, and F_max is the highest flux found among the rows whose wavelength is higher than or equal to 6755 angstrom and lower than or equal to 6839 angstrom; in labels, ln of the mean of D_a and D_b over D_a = 2.0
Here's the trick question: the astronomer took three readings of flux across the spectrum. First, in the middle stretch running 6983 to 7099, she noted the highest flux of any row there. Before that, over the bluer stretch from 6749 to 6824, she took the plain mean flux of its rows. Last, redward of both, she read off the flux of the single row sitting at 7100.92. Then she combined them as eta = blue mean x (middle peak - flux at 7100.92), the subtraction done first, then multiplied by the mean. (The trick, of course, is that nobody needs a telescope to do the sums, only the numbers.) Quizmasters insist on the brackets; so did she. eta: 2.0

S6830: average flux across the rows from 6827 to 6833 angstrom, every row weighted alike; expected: 4.35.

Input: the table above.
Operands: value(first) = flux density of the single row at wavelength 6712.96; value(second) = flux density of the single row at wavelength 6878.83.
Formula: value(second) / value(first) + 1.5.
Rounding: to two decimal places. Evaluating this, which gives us 2.49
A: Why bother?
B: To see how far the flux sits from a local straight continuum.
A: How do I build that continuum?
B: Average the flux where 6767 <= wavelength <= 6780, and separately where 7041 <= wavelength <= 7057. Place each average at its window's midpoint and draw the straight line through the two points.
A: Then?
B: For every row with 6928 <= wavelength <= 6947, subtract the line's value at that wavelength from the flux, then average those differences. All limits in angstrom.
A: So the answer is -0.05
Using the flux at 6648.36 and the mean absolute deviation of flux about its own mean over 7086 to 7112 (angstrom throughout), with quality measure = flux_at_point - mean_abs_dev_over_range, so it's 3.93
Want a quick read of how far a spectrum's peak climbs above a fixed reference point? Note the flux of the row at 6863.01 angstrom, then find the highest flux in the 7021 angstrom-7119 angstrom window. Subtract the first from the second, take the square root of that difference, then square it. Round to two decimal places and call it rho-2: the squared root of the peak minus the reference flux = 0.57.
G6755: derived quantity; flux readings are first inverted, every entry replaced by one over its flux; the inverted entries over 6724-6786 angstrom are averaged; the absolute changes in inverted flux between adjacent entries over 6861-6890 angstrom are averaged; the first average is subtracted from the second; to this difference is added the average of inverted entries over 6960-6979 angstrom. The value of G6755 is 0.013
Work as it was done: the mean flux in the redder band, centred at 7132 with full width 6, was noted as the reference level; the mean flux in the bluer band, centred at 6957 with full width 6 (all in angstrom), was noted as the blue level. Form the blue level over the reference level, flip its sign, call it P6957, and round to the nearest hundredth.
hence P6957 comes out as -1.15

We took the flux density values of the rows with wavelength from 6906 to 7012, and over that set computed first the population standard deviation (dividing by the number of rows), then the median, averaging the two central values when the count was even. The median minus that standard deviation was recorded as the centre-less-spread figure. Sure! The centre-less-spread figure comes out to 4.19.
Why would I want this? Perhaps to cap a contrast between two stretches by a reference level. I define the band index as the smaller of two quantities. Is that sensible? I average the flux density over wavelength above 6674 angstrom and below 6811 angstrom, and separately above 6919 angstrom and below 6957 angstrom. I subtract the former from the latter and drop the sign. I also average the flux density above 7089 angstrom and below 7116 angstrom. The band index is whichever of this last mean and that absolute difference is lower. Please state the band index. 0.10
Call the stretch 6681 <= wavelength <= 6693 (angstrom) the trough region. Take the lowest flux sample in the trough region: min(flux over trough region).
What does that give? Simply 4.211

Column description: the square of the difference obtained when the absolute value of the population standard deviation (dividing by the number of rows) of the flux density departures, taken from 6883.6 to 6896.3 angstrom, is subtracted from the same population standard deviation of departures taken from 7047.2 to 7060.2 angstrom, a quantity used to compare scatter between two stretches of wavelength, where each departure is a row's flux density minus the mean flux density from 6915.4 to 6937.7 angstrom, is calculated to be 0.001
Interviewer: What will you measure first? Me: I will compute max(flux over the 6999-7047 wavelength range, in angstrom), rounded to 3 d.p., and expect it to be 4.736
